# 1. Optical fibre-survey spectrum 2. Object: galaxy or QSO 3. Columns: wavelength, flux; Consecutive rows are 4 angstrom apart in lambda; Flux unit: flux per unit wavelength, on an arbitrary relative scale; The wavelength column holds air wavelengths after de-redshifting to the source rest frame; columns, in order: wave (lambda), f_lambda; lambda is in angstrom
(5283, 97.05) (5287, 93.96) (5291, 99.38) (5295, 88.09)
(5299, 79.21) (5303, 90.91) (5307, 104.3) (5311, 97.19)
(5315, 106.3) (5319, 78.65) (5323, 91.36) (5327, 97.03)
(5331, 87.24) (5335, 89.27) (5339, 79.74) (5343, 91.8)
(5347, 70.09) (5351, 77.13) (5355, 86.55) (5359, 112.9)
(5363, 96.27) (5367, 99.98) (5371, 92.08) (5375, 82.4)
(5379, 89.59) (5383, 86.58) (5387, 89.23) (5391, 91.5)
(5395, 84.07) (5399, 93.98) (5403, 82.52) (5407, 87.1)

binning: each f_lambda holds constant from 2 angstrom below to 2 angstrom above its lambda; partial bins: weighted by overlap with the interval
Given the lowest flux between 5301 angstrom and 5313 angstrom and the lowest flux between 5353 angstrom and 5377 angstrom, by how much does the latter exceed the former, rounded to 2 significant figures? -8.5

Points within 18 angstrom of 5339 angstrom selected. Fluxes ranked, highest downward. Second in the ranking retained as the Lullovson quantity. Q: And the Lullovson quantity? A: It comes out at 91.8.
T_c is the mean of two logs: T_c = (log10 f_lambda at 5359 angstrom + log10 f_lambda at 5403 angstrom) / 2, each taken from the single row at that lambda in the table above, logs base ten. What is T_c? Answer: 1.98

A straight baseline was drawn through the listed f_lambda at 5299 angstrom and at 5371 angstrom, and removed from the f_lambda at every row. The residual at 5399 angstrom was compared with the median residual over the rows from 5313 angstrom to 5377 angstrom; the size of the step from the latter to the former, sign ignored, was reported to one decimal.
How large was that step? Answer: 6.1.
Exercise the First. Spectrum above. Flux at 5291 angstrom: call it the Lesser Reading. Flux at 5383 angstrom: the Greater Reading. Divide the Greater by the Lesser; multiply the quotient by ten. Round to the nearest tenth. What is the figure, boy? 8.7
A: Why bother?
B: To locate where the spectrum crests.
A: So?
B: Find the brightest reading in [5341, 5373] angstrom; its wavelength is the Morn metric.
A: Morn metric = 5359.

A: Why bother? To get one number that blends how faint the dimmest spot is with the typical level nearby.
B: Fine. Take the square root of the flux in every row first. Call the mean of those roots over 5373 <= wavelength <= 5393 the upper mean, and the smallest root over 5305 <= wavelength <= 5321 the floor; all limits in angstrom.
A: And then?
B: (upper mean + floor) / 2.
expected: 9.12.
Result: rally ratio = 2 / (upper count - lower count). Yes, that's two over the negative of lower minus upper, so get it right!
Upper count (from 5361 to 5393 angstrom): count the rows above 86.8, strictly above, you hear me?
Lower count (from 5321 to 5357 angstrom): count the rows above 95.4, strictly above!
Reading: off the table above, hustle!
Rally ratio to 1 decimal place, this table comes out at 0.4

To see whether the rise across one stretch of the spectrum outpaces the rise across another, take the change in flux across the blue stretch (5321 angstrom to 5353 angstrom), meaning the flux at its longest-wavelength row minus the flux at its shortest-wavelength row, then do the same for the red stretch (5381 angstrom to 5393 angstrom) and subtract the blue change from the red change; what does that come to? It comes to 19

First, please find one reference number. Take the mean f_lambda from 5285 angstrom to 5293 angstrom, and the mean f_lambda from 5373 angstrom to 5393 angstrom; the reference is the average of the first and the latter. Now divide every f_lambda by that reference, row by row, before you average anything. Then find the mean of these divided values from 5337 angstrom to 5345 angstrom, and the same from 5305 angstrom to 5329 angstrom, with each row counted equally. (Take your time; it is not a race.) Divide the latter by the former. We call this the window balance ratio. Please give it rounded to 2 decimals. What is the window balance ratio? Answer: 1.12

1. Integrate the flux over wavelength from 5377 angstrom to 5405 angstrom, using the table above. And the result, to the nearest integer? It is 2470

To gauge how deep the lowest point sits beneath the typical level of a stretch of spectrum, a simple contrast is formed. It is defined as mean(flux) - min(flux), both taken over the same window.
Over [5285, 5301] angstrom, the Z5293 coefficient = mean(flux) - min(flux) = 11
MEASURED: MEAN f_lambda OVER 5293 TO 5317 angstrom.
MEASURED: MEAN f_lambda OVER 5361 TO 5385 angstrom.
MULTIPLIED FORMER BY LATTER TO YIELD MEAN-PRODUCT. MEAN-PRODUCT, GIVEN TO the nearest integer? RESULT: 8598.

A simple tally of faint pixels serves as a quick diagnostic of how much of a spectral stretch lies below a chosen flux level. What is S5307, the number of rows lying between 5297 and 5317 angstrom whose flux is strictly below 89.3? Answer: 1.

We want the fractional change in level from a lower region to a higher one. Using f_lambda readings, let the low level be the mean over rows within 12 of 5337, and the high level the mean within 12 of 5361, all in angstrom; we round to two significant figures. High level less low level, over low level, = 0.097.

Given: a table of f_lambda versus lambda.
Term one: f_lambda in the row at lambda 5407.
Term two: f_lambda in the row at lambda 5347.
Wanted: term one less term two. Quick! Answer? 17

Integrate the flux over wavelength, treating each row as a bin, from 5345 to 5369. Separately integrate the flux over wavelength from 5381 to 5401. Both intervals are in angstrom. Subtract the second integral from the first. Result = 390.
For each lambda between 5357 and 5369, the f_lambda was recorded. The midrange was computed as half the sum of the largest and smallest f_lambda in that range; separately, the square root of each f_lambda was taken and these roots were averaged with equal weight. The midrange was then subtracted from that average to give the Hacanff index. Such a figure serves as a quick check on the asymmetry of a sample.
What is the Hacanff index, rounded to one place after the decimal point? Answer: -94.4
